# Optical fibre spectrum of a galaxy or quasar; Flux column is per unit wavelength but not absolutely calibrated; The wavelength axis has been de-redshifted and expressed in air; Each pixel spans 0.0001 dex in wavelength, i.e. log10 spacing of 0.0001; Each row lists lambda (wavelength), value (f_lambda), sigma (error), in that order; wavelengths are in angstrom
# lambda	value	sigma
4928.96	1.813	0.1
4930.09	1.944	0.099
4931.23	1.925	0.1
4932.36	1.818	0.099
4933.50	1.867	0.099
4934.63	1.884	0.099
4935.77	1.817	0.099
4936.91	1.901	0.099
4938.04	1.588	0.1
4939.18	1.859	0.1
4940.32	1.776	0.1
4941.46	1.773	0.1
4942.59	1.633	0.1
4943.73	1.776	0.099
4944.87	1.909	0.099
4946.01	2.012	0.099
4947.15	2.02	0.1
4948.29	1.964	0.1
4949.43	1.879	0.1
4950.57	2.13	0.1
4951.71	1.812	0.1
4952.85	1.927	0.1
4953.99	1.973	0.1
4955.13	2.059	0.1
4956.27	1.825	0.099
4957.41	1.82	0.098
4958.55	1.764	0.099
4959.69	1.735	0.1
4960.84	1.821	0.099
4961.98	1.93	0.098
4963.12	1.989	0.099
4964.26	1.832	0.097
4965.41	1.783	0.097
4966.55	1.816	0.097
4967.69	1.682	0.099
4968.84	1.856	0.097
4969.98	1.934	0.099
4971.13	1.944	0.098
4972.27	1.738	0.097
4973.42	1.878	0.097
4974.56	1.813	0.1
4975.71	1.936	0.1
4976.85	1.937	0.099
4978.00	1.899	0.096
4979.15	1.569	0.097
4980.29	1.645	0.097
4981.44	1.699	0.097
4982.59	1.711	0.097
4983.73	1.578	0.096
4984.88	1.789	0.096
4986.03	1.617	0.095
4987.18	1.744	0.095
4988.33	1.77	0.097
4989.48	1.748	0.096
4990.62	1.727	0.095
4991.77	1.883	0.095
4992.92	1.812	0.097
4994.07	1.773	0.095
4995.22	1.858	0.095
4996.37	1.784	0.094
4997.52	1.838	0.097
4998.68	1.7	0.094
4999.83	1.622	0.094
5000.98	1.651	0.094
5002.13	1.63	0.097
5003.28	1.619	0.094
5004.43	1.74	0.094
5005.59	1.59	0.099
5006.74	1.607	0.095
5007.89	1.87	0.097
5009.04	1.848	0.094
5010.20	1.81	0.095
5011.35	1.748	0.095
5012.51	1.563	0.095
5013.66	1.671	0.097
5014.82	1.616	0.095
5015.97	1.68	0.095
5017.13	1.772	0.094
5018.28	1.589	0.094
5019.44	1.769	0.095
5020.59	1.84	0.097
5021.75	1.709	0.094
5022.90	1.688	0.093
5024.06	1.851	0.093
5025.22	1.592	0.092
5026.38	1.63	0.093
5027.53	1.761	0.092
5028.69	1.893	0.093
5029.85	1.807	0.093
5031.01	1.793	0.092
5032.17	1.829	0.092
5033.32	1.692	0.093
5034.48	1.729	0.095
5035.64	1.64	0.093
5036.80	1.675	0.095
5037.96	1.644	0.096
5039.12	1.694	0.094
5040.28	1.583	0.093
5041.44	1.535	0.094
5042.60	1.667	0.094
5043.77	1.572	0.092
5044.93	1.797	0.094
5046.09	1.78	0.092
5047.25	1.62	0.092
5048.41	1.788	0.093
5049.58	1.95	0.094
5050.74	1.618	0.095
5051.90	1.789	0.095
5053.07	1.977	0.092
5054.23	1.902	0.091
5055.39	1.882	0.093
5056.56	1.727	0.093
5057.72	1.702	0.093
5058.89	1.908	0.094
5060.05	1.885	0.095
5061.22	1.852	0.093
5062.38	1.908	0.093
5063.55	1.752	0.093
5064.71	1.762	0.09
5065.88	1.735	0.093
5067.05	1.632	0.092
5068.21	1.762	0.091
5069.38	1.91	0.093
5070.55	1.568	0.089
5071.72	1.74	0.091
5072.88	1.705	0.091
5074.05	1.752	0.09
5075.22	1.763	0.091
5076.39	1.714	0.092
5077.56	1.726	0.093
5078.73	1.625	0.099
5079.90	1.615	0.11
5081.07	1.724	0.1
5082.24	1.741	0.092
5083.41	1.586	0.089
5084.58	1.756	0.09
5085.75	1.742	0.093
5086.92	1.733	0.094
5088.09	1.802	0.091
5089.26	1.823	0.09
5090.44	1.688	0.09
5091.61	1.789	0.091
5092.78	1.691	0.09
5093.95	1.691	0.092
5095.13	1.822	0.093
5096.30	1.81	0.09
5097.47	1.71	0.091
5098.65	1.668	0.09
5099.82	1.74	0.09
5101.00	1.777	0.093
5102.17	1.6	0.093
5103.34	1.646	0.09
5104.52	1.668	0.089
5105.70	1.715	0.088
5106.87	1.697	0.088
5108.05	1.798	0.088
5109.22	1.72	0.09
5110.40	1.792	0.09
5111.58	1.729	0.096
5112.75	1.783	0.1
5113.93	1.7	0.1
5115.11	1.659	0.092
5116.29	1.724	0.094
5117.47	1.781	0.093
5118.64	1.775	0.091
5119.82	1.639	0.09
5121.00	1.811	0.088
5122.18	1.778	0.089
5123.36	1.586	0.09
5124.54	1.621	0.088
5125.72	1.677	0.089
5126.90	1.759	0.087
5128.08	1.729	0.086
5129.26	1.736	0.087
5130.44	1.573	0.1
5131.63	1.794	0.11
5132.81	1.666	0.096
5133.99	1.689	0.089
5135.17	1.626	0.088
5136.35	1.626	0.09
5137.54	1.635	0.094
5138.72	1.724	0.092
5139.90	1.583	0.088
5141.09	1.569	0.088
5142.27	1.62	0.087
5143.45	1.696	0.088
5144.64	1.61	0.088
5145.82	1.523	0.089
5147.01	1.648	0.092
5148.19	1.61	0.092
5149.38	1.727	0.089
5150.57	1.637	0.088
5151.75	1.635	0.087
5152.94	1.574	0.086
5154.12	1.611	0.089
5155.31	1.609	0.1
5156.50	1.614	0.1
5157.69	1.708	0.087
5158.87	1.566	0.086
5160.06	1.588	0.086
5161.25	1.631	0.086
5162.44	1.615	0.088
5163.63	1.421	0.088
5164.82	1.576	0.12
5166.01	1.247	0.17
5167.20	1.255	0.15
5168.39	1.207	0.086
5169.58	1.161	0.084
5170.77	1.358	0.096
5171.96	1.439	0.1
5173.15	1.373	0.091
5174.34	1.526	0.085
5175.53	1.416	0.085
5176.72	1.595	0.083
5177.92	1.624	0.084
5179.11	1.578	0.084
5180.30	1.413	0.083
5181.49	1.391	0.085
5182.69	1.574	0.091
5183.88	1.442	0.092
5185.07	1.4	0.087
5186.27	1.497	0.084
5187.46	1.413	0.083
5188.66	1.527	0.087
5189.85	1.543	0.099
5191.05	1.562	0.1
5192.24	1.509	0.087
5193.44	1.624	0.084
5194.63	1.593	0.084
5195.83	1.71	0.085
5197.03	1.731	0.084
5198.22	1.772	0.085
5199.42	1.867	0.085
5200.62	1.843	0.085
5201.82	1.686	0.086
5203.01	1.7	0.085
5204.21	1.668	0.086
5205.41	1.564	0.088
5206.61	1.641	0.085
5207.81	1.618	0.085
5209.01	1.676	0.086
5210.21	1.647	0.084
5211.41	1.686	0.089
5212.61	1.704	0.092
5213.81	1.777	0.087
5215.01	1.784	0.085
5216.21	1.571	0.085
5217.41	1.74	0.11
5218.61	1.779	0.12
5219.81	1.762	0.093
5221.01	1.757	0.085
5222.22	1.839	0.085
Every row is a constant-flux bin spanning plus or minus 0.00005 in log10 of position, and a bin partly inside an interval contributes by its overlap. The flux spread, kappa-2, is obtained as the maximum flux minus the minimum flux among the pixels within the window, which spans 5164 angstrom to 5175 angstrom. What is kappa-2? 0.415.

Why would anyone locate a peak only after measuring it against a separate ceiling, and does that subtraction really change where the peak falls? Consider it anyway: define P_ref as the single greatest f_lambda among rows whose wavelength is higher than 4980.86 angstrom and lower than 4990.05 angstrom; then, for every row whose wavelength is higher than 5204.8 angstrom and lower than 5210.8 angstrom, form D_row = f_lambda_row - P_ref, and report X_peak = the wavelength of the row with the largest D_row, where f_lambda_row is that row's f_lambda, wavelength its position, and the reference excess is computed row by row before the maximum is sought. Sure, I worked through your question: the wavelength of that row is 5209.01 angstrom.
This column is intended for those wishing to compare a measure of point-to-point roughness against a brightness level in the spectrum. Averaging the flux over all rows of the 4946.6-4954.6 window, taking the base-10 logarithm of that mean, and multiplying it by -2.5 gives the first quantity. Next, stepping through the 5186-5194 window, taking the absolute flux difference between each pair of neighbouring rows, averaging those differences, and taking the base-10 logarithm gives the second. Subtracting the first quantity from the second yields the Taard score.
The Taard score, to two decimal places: -0.45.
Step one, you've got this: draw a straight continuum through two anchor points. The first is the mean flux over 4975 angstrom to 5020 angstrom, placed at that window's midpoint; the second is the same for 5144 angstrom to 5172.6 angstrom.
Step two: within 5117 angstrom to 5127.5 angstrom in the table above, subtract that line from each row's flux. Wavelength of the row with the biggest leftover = 5121.00 angstrom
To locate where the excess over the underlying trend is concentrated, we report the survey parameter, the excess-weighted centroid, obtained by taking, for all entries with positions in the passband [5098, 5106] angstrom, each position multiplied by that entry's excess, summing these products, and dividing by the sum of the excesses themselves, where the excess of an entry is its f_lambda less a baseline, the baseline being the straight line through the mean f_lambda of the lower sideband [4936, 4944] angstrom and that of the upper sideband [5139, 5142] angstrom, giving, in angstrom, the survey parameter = 5101.9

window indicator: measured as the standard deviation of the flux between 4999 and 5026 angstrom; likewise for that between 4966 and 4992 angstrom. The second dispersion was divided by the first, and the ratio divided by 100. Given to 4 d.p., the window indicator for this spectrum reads 0.0119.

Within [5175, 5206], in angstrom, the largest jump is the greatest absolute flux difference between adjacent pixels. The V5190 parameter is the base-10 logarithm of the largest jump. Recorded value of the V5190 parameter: -0.74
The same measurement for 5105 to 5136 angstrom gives -0.66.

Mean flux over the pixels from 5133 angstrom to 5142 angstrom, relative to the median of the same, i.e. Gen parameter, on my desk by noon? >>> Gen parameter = 1.01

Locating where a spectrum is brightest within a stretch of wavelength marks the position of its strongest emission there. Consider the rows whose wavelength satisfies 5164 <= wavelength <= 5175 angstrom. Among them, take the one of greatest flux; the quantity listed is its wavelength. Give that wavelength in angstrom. 5164.82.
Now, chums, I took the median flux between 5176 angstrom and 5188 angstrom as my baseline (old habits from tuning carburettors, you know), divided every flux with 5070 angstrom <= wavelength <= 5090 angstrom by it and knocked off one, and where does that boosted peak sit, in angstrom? 5089.26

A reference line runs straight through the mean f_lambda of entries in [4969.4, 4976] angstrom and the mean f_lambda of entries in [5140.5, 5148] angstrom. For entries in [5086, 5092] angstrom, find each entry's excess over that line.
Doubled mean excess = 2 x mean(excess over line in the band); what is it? 0.14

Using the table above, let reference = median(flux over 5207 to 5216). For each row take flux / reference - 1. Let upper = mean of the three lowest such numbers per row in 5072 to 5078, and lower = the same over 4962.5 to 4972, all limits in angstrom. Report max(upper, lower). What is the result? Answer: 0.04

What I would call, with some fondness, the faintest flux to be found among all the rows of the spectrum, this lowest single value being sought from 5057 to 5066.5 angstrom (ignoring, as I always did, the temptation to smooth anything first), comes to 1.702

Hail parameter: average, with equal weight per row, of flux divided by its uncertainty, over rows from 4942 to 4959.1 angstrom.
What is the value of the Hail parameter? 19.1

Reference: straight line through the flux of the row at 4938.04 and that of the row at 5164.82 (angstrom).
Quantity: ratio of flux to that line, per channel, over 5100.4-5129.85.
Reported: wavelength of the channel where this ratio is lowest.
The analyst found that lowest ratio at 5123.36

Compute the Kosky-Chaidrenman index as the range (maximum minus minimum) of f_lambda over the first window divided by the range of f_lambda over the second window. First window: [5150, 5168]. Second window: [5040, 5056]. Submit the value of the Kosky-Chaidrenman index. 1.0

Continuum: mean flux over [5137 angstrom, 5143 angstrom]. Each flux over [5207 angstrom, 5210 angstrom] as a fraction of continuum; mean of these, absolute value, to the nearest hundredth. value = 1.01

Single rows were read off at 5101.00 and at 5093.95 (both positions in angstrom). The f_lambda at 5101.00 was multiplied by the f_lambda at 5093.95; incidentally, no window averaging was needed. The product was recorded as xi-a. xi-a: 3.00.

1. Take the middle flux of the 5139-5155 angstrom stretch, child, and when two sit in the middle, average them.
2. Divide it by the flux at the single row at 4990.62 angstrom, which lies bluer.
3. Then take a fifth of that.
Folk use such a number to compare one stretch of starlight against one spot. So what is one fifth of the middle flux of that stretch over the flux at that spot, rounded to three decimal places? 0.187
